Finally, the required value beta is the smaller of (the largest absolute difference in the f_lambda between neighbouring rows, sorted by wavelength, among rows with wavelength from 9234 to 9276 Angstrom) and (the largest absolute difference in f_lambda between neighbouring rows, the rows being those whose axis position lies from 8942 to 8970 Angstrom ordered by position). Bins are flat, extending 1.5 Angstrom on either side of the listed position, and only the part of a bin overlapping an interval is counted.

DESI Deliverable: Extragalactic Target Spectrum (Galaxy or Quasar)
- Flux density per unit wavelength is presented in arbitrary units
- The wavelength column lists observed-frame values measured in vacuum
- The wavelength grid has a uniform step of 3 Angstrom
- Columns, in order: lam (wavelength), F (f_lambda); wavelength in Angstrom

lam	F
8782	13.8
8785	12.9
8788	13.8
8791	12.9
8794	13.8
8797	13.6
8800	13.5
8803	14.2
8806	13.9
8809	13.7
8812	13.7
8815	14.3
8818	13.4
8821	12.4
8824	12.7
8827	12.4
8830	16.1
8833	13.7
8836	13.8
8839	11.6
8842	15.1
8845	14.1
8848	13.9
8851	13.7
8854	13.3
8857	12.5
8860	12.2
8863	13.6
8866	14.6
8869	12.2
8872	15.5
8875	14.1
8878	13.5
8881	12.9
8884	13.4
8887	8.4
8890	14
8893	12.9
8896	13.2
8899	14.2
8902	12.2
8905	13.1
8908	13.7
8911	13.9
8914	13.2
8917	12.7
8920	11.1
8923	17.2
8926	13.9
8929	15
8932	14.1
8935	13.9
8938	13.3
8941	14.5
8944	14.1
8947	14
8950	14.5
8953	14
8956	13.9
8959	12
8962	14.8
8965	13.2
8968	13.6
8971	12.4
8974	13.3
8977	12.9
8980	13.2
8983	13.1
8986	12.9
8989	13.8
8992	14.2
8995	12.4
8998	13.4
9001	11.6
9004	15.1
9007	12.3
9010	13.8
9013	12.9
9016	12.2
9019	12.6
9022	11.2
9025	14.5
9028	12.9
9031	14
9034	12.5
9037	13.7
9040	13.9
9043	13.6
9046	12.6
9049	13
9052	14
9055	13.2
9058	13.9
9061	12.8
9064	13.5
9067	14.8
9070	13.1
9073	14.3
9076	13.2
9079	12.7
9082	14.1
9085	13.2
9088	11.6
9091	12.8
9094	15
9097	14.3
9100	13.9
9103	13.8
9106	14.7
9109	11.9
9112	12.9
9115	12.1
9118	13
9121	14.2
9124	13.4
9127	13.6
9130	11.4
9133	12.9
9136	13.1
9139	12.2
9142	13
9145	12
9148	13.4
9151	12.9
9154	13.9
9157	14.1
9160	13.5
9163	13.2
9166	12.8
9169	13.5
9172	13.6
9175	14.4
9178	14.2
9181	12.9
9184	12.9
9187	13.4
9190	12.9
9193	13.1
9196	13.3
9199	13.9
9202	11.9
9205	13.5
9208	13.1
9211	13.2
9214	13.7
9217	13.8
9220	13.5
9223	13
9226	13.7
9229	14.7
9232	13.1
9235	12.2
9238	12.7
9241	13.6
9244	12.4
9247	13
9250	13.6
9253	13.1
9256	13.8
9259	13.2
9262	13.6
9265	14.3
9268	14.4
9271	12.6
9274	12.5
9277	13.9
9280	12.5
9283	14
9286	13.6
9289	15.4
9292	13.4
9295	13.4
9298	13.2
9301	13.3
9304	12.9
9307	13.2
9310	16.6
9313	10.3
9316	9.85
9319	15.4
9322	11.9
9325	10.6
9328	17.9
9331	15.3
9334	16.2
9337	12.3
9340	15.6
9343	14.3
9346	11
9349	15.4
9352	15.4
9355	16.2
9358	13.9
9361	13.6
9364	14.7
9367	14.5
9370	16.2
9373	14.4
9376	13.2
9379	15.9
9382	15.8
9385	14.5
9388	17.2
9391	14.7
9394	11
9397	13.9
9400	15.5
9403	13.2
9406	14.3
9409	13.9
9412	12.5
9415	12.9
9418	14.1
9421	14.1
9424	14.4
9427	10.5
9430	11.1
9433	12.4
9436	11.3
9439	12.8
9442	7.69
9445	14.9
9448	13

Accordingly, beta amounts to 1.8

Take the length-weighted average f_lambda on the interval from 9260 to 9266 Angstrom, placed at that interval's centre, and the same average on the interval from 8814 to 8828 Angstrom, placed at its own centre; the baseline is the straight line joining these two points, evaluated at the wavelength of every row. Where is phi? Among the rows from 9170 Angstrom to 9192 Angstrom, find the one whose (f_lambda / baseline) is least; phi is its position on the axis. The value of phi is 9190 Angstrom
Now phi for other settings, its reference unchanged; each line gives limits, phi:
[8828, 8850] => 8839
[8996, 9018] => 9001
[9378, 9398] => 9394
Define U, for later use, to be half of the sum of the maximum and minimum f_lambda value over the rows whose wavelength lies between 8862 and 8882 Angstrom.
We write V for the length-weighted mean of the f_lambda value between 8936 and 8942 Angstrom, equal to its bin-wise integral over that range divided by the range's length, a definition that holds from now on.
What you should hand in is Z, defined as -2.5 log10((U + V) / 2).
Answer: -2.85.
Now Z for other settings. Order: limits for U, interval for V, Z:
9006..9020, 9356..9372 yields -2.85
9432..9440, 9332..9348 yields -2.79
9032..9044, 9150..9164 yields -2.82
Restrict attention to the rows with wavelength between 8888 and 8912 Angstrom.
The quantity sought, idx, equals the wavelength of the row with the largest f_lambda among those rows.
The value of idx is 8899 Angstrom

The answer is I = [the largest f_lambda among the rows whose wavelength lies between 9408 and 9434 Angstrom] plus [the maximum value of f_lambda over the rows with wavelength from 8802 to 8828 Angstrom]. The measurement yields 28.7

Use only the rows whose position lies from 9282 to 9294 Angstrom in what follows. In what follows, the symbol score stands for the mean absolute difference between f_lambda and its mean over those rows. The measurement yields 0.65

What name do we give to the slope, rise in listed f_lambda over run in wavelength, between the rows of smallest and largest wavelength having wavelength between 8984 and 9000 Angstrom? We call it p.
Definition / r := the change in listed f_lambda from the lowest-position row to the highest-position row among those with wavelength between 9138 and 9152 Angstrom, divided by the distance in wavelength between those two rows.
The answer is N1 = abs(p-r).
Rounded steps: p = 0.042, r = 0.058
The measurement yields 0.02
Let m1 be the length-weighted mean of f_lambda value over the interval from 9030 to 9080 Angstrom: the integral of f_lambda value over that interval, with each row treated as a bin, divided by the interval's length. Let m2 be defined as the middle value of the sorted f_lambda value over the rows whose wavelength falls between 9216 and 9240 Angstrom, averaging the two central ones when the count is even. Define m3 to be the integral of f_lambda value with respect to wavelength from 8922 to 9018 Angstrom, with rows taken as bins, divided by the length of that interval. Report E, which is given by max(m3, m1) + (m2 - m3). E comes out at 13.3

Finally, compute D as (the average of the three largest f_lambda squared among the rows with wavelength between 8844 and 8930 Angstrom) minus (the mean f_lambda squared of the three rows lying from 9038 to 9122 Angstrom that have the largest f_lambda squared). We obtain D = 34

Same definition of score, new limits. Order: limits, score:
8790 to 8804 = 0.32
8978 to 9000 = 0.44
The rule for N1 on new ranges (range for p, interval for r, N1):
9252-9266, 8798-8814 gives 0.08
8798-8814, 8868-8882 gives 0.04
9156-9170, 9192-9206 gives 0.08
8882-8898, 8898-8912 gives 0.01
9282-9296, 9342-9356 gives 0.21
